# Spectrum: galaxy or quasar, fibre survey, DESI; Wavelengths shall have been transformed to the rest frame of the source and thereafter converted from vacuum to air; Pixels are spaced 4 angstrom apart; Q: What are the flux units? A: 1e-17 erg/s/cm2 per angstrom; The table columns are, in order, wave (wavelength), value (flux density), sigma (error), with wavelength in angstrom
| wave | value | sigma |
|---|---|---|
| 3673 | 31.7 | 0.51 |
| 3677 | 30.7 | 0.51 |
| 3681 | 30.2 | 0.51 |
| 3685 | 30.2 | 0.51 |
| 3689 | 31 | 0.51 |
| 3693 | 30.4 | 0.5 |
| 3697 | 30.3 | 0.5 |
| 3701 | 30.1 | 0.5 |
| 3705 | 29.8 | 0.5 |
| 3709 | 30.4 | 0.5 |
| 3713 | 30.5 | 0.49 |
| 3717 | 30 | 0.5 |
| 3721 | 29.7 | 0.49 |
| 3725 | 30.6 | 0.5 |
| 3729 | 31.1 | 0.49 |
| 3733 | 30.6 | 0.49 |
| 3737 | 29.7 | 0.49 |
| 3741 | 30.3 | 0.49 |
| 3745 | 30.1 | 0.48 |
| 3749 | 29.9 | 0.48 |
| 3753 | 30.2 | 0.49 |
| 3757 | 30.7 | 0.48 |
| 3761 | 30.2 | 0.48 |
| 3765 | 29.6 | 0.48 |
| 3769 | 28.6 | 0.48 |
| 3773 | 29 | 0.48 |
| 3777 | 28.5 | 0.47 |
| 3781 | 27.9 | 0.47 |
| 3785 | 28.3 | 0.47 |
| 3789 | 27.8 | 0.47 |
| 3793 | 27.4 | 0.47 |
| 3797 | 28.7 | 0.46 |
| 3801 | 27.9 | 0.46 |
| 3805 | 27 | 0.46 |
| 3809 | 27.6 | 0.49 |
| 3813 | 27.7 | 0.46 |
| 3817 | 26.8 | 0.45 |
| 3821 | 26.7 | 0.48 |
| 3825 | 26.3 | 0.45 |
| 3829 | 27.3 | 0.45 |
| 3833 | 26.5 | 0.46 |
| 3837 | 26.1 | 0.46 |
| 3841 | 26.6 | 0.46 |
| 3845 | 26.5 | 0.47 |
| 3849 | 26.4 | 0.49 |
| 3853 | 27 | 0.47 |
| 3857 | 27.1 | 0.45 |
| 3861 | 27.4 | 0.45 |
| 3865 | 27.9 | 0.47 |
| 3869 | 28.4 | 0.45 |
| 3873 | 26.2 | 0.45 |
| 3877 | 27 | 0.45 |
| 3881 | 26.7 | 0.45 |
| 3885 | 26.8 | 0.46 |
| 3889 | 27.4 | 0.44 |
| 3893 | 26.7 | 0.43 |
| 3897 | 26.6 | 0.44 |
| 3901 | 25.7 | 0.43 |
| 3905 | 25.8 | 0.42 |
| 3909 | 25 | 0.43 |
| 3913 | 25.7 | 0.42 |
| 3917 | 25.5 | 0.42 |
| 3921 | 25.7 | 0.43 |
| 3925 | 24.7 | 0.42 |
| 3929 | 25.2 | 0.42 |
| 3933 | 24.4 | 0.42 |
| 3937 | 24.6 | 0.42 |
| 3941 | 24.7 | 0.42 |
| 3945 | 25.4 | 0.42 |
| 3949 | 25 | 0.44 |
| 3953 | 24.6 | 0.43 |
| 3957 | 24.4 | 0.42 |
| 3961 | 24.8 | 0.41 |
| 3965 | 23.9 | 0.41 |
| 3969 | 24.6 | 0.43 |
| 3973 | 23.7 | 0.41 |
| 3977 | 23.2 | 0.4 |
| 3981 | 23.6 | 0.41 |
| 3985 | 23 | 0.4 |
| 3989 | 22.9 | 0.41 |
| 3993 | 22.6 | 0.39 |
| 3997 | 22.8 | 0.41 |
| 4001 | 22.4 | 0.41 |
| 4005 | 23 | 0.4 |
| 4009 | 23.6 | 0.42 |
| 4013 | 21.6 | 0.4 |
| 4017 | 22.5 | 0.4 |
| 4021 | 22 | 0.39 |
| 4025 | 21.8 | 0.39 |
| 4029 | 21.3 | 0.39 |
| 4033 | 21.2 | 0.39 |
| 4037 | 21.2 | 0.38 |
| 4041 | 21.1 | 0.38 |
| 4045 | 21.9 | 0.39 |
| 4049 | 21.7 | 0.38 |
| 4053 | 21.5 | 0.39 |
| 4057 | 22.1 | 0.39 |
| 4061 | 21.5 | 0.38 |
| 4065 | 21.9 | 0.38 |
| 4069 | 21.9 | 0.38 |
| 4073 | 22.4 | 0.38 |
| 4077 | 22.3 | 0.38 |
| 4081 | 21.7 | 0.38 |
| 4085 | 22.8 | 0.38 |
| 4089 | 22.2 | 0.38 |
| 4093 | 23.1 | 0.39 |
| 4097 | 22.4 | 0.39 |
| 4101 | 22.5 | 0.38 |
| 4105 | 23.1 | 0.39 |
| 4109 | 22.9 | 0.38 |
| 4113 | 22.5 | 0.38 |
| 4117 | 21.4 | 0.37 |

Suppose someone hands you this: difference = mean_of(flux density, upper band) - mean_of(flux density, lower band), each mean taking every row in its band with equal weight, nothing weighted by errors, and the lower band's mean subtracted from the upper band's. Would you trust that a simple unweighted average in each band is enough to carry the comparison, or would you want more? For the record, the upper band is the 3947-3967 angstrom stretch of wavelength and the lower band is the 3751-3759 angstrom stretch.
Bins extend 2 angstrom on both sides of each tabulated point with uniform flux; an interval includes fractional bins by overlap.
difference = -5.9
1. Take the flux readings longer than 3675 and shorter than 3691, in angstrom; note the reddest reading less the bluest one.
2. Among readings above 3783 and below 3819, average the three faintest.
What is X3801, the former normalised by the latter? 0.01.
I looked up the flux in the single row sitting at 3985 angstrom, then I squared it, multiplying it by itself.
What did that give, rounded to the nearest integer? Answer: 529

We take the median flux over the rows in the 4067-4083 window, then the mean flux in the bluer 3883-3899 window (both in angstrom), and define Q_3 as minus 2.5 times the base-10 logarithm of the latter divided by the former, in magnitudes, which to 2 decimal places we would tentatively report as -0.21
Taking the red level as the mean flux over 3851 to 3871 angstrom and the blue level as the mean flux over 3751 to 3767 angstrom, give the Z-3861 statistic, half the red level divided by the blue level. 0.457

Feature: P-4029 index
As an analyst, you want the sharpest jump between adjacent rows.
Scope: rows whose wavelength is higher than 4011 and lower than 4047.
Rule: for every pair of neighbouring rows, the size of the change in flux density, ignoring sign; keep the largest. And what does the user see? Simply 0.90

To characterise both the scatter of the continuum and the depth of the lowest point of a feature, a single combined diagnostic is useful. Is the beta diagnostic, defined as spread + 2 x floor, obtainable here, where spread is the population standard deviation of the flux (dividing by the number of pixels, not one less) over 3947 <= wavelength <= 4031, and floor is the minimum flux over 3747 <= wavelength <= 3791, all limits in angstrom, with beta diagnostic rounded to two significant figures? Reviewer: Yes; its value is 57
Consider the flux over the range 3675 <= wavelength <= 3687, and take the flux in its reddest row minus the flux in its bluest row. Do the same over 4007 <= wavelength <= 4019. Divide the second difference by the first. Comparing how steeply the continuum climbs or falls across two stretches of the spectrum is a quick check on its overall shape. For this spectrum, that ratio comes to 2.20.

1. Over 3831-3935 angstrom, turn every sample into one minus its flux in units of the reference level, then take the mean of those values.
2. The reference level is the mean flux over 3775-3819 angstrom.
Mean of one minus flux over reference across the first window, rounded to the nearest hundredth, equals 0.05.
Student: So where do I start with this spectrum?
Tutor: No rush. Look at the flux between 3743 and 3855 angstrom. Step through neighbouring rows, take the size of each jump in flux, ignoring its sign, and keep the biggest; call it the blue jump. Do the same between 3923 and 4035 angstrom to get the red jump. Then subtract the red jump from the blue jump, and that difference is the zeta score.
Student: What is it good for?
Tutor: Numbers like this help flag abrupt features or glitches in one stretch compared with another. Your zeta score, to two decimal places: -0.70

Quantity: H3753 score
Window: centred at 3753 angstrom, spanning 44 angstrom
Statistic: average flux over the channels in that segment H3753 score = 29.9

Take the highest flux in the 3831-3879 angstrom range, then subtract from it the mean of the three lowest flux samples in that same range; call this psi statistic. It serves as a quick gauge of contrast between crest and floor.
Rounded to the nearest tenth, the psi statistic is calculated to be 2.2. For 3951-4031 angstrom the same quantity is 3.2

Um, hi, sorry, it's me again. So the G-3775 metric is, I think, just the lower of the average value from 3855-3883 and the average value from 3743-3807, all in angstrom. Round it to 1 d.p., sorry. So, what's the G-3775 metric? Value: 27.2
